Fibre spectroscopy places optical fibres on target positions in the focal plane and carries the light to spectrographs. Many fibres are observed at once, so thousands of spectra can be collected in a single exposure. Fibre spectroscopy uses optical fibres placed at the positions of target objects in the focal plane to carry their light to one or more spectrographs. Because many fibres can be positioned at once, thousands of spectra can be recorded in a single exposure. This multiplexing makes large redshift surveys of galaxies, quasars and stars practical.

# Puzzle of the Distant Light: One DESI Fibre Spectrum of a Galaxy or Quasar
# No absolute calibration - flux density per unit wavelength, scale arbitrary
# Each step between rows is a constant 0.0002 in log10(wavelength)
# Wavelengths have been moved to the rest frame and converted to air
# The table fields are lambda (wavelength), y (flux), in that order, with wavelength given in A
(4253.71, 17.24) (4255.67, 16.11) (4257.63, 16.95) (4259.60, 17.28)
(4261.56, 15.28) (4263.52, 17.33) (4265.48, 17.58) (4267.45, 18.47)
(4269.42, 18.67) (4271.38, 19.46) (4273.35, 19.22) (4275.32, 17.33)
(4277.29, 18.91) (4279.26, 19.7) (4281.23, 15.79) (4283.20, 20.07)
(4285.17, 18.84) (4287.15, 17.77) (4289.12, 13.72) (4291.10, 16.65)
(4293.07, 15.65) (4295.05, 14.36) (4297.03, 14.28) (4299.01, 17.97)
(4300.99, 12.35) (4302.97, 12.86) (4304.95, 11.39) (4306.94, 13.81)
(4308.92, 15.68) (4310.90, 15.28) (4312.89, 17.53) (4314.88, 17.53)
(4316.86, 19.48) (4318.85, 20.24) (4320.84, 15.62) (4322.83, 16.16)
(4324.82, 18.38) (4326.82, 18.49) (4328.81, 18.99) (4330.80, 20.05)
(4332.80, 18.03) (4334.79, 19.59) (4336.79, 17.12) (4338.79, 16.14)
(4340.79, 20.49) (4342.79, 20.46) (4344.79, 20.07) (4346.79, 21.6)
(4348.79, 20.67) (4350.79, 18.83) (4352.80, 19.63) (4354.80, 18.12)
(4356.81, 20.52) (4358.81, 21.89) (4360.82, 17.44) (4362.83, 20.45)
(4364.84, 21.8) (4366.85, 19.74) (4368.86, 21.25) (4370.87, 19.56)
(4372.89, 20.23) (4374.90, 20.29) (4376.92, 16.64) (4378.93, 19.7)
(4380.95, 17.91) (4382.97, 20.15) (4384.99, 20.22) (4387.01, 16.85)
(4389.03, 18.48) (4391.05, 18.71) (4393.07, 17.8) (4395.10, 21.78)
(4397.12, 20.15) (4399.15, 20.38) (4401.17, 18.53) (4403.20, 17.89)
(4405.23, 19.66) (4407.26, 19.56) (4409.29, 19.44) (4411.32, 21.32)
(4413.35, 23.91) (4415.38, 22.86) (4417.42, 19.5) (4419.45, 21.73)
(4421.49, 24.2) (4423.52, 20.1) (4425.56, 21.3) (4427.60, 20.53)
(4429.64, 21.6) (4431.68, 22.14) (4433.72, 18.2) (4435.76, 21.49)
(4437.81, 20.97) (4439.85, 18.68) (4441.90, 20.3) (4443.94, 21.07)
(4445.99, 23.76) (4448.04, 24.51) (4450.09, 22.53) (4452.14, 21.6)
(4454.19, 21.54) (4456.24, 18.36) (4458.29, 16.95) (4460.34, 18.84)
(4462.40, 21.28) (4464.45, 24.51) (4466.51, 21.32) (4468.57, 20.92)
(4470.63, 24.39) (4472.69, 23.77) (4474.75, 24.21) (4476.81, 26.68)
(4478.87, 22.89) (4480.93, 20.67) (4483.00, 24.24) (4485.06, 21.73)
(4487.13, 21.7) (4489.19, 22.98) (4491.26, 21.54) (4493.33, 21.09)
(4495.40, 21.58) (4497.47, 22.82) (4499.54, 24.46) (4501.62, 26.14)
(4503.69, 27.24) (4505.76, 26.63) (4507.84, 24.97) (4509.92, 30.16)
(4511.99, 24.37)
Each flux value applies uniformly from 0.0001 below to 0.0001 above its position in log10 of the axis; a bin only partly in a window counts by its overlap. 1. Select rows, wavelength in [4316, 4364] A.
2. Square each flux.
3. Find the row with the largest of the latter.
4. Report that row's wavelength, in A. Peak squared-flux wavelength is 4358.81 A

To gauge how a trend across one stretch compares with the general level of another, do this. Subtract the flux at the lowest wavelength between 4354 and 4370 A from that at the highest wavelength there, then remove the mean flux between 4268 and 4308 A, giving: -13.3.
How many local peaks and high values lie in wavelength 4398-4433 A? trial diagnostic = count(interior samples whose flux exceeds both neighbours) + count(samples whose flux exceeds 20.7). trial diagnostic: 12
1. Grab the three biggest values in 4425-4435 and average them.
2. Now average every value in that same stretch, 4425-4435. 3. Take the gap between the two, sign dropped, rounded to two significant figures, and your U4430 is 0.93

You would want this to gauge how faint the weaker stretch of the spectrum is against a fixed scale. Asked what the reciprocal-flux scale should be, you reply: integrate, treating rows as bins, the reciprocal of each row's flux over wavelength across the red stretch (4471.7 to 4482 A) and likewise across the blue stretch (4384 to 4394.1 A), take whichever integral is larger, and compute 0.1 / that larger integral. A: 0.182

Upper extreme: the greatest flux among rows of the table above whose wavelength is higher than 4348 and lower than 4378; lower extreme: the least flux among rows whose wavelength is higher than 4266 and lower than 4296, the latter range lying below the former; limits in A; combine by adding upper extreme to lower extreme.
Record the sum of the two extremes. 36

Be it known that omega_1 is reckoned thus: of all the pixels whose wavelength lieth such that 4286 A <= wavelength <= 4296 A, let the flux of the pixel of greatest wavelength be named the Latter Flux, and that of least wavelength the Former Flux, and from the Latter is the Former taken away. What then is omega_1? -3.4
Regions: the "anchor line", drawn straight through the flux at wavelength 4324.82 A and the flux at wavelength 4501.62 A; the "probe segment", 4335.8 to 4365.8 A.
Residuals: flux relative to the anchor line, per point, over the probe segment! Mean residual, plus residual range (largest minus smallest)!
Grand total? 5.3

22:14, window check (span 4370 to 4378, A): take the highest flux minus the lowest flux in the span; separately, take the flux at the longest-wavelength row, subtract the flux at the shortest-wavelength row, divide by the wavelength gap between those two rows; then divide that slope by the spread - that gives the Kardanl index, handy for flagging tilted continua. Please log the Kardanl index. -0.13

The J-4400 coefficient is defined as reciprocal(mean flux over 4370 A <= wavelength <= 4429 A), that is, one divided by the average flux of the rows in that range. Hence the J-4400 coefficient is 0.050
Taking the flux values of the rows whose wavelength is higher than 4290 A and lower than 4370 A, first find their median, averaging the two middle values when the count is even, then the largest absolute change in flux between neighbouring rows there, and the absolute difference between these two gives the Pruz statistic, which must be 12.6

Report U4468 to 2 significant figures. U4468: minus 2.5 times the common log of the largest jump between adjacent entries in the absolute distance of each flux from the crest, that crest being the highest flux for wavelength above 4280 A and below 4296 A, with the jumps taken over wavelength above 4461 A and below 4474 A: -1.4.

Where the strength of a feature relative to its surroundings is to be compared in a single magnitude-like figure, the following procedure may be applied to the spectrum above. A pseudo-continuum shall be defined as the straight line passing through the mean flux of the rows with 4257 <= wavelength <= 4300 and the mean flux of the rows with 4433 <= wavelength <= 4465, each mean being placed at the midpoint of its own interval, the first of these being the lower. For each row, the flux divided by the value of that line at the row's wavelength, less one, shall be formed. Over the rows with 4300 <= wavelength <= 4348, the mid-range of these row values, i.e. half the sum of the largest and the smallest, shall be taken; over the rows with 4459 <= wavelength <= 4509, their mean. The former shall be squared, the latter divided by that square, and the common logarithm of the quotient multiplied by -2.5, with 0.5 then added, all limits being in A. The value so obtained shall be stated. -1.5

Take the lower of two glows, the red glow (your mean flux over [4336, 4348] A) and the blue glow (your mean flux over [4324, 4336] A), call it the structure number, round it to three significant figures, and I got 18.9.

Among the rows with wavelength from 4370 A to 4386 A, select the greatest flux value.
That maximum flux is 20.29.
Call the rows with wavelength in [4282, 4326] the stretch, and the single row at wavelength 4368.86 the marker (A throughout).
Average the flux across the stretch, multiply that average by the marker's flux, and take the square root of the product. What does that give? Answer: 18.5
